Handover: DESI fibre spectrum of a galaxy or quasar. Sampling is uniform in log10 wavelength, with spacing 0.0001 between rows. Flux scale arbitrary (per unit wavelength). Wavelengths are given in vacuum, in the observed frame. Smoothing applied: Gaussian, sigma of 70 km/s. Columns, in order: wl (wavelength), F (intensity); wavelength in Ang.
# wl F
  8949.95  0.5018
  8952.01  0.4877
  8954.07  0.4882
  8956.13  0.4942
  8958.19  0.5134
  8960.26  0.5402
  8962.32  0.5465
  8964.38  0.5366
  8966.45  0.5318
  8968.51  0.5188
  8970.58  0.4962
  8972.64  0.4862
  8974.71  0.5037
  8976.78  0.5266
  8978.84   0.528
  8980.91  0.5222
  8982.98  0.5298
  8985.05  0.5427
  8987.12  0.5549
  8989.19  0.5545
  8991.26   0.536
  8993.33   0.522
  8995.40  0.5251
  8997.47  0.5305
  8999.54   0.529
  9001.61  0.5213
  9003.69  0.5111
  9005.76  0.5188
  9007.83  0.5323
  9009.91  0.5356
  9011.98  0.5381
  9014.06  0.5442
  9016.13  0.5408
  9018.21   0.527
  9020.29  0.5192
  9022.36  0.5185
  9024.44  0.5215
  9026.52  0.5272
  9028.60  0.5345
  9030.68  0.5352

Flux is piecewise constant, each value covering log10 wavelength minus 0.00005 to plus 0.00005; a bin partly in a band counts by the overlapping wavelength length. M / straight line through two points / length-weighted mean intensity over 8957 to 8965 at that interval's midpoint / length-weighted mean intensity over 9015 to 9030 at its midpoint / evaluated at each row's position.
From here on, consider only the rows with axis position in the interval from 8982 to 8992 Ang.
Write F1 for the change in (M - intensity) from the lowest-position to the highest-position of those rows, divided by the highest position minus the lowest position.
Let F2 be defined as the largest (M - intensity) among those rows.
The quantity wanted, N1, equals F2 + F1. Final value 0.001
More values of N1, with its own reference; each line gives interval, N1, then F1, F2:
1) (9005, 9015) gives 0.007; -0.003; 0.010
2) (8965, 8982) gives 0.047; 0.001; 0.046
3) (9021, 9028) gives 0.007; -0.002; 0.009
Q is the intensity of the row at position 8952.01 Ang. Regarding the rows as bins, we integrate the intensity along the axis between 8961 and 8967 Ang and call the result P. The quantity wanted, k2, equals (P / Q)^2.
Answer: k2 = 44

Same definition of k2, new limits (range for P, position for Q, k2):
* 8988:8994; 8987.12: 34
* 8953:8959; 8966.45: 32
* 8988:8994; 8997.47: 37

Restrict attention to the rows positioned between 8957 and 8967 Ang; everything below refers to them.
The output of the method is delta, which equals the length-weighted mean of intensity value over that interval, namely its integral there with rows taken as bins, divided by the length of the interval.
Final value 0.533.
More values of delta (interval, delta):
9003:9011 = 0.526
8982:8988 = 0.542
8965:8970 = 0.523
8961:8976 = 0.518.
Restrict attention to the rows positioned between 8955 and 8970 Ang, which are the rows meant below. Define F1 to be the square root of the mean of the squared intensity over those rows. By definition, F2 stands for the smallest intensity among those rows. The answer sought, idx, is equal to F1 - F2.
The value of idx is 0.032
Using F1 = 0.526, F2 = 0.4942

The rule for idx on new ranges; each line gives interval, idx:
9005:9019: 0.015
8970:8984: 0.027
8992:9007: 0.011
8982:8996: 0.016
